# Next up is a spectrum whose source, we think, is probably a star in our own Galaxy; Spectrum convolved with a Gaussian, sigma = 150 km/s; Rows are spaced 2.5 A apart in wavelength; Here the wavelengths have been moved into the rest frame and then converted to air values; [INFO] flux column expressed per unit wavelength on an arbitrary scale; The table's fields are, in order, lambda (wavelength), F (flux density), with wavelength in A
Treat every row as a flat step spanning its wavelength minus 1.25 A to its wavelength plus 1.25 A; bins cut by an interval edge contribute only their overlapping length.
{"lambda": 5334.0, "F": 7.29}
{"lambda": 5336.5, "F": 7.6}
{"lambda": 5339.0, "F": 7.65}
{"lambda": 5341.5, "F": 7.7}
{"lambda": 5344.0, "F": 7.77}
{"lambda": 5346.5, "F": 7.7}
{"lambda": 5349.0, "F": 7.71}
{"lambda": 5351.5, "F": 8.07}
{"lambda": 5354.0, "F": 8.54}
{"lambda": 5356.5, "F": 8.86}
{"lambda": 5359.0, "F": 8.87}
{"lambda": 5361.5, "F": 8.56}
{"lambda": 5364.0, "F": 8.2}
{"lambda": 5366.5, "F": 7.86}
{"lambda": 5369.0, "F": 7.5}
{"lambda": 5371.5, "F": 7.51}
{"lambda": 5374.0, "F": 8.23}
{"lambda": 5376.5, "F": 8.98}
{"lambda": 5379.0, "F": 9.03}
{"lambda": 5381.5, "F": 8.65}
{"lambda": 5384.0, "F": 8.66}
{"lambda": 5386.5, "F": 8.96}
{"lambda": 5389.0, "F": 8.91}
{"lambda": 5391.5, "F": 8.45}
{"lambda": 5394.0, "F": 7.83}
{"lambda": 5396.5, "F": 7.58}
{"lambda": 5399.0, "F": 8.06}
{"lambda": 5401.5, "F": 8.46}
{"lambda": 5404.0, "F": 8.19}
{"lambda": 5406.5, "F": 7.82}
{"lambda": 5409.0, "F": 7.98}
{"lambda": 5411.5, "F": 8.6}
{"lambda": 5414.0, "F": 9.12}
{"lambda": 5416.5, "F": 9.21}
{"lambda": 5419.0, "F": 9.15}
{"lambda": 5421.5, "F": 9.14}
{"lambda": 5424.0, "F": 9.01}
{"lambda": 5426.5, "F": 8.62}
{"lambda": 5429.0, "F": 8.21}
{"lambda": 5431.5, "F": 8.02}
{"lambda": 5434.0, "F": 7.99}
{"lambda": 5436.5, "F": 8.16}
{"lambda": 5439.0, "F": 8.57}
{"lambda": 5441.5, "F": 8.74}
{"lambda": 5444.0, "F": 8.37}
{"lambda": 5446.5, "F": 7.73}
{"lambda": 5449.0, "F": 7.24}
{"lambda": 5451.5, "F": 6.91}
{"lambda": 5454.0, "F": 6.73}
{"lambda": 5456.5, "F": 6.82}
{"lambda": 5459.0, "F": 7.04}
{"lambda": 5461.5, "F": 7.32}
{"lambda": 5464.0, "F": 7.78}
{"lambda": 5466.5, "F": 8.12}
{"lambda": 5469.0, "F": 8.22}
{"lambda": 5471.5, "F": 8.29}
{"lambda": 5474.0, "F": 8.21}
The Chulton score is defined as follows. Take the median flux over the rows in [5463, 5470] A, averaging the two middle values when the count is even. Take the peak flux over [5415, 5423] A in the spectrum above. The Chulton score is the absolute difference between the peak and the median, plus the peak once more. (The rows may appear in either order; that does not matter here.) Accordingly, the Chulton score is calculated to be 10.3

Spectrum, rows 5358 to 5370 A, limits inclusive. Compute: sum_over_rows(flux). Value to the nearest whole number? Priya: 41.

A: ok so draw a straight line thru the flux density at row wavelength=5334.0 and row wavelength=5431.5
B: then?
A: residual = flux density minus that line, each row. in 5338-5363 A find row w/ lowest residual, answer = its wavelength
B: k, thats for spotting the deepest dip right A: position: 5349.0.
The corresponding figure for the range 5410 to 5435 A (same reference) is 5434.0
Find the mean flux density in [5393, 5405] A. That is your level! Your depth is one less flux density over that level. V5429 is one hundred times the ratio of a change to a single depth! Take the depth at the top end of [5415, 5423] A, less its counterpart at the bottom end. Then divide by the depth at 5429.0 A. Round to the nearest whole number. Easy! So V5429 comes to -38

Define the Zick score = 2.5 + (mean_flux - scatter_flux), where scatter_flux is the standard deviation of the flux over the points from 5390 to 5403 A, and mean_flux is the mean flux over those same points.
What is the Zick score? 10.2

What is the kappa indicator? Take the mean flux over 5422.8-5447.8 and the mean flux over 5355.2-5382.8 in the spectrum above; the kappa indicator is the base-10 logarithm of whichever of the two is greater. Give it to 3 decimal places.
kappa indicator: 0.924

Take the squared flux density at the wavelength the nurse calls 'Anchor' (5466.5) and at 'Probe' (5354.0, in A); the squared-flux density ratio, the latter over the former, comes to 1.11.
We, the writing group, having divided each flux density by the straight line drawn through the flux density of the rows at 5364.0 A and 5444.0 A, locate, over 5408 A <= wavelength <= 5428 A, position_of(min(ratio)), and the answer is 5409.0 A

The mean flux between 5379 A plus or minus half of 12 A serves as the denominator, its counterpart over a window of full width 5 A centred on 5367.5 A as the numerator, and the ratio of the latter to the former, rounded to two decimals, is 0.88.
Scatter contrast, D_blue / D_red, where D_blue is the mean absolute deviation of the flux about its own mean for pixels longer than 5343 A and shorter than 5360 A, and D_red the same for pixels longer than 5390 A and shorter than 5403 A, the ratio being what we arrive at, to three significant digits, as 1.53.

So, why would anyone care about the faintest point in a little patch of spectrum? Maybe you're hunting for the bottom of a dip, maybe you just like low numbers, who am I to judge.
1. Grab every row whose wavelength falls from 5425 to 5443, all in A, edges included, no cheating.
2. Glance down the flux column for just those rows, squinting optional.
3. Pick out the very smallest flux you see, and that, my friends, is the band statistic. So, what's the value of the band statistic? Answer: 7.99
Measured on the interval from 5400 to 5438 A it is 7.82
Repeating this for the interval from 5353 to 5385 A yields 7.5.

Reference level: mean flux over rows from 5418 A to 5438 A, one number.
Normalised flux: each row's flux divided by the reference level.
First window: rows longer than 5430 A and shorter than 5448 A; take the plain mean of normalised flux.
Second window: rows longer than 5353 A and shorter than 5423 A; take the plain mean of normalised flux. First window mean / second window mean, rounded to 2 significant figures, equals 0.97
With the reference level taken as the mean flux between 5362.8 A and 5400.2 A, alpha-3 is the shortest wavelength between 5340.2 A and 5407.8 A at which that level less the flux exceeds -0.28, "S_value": 5341.5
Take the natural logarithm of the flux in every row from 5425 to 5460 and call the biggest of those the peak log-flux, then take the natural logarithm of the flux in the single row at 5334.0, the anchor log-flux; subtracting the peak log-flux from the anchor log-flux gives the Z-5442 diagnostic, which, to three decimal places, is -0.181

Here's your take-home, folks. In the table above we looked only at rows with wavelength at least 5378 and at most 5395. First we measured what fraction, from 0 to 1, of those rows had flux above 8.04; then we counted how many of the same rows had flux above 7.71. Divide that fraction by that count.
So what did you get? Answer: 0.12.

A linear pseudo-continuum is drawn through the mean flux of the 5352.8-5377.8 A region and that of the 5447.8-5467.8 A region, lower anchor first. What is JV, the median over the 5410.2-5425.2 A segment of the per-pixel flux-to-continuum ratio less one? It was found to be 0.18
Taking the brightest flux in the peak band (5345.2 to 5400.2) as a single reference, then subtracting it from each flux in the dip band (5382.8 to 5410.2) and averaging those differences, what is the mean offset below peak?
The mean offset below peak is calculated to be -0.77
